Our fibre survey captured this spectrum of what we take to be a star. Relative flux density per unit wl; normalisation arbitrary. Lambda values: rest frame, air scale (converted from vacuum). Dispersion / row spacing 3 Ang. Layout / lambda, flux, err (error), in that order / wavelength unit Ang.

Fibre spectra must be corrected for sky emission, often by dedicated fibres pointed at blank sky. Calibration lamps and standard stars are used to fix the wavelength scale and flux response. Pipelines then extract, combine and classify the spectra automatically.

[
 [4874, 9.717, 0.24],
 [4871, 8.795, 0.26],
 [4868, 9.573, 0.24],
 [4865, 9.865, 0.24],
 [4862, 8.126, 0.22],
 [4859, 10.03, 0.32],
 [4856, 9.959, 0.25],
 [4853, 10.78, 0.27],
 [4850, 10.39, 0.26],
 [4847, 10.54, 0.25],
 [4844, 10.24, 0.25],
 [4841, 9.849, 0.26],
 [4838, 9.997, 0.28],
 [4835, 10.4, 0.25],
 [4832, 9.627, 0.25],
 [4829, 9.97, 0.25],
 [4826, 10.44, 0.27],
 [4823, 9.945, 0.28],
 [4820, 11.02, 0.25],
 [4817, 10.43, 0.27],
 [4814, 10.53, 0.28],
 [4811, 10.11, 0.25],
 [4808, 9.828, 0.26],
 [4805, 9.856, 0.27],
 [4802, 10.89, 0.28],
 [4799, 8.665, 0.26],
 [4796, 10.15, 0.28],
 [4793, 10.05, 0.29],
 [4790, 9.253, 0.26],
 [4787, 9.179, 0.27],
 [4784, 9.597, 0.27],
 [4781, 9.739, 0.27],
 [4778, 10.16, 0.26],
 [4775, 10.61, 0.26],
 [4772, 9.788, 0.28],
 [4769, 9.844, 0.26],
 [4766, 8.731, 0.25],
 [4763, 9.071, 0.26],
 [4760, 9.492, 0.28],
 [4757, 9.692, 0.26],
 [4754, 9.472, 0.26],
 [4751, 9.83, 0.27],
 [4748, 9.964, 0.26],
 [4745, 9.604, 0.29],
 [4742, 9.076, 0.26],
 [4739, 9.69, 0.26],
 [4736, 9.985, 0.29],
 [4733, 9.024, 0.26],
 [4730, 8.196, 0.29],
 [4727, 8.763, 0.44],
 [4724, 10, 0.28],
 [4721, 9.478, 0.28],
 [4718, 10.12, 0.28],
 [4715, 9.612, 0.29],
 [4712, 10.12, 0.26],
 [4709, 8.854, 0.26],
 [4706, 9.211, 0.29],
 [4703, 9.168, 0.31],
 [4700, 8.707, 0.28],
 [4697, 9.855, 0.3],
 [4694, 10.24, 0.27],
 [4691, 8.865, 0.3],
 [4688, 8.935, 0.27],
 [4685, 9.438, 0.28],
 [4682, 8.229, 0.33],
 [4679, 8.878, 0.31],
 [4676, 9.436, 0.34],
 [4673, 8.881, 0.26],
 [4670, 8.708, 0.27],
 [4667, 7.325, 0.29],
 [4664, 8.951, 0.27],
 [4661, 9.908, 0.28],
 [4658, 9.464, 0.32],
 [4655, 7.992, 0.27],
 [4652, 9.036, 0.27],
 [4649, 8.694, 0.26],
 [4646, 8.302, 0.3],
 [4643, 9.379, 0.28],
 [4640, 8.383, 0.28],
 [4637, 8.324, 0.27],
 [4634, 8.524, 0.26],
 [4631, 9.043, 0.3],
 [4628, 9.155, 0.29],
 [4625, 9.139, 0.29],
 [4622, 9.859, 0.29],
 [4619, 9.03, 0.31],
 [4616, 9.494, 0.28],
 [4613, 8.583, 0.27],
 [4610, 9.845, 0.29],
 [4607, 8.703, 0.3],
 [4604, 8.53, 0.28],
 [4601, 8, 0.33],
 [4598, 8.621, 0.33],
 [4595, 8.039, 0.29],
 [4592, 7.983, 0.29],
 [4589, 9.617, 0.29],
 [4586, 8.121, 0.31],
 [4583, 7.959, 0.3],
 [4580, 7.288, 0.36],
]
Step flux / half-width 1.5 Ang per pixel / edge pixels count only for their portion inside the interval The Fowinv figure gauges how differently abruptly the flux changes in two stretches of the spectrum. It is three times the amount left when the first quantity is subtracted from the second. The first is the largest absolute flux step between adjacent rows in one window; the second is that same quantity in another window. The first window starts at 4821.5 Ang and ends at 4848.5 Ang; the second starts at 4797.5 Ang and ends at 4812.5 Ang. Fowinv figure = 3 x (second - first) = 4.4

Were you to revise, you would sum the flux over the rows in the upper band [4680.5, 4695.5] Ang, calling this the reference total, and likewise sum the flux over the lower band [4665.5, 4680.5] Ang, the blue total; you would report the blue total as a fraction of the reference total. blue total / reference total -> 0.95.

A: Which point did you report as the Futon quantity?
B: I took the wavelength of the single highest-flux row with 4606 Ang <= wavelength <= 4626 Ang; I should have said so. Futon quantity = 4622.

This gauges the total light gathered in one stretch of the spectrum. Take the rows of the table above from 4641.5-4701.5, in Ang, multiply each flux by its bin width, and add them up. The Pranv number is 538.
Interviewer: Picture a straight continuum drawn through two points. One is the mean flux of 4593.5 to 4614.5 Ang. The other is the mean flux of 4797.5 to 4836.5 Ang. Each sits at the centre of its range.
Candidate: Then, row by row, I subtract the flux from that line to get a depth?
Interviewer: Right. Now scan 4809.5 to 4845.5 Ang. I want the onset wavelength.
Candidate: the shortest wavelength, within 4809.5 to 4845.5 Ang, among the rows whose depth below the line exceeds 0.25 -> 4832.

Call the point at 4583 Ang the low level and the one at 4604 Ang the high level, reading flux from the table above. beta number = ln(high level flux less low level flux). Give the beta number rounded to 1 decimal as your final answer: -0.6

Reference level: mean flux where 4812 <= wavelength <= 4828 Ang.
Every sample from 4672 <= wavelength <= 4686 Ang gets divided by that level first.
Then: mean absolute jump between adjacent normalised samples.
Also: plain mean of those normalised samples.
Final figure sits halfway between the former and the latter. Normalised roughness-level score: 0.464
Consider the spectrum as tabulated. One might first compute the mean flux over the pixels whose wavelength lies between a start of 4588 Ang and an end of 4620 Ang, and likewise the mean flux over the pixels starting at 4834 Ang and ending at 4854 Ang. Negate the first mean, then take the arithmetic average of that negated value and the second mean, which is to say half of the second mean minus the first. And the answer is 0.77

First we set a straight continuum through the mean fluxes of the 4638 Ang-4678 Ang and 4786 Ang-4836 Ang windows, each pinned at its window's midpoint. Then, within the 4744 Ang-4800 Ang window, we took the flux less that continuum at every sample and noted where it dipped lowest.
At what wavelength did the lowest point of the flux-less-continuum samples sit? 4799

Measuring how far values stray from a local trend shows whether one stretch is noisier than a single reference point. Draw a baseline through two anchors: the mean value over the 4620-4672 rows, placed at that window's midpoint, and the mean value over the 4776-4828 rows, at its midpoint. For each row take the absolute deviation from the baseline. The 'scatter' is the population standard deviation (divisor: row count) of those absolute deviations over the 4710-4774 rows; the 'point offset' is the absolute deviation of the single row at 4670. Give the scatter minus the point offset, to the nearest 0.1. 0.0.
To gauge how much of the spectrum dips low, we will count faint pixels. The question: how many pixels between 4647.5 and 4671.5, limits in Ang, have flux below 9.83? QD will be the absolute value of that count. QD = 7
